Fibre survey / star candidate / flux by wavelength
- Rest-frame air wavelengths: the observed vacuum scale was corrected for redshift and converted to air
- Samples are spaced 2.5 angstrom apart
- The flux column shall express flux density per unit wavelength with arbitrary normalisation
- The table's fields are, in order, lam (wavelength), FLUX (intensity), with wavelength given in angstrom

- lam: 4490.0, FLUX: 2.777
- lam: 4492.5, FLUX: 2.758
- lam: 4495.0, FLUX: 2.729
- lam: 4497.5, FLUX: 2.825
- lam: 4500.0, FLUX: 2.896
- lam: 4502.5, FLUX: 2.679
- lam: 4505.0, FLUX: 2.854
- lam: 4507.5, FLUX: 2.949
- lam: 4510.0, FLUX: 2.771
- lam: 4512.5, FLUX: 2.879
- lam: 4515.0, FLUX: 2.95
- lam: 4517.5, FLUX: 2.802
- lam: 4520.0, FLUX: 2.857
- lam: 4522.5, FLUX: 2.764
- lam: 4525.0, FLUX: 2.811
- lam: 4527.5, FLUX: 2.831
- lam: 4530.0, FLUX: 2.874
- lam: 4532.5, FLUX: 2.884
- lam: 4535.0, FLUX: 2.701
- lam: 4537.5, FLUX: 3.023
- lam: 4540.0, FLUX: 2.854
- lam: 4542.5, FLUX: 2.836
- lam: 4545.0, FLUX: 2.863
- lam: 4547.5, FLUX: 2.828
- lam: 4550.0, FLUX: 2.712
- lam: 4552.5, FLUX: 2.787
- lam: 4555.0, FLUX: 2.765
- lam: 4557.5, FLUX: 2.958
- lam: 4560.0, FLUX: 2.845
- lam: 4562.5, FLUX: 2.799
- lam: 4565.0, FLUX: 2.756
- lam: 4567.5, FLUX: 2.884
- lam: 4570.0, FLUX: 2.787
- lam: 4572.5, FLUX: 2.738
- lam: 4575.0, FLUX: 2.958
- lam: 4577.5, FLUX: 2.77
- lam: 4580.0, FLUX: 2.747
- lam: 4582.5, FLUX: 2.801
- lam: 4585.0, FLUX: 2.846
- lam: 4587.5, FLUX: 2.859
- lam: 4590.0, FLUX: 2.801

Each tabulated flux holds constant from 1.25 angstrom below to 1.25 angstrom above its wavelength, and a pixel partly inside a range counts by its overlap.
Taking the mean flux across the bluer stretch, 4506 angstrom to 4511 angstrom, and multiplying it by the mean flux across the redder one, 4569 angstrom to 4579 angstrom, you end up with 8.05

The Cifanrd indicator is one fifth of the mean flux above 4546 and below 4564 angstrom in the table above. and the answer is 0.563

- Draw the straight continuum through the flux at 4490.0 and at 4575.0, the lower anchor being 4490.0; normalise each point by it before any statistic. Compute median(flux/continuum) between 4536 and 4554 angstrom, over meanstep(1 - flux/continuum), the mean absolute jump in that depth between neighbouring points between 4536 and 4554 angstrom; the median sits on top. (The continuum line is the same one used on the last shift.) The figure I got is 38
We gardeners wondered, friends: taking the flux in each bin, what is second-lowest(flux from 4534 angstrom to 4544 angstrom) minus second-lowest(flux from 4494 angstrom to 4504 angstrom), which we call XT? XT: 0.11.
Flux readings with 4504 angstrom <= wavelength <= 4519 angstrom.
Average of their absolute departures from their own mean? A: 0.0585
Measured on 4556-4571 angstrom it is 0.0575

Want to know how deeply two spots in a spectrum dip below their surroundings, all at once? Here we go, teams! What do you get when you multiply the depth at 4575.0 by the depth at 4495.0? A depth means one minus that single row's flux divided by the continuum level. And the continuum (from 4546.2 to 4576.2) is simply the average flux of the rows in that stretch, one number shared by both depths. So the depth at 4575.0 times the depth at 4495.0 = -0.0016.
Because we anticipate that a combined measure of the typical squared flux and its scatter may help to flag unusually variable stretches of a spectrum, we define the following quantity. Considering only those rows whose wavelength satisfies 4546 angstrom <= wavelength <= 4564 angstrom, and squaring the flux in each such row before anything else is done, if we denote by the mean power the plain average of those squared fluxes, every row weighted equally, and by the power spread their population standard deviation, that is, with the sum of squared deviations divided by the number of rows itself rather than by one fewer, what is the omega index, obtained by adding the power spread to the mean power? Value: 8.33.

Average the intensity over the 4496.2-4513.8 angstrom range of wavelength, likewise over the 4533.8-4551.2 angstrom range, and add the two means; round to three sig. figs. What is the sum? 5.67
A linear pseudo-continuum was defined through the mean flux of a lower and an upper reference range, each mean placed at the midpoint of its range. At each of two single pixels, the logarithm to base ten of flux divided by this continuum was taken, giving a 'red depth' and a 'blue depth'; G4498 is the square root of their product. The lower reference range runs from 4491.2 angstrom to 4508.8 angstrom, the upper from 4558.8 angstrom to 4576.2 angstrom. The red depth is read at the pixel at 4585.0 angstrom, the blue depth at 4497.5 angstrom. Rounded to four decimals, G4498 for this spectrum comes 0.0024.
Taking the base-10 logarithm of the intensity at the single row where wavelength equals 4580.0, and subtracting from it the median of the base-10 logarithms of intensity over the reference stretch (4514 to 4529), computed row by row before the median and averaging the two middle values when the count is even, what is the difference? -0.012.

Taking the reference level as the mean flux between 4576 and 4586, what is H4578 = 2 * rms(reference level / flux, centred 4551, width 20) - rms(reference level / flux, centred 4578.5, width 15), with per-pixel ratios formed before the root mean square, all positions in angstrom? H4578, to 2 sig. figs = 0.98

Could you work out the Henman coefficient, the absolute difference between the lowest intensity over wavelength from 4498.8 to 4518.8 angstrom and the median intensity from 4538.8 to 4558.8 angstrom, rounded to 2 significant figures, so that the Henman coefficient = 0.15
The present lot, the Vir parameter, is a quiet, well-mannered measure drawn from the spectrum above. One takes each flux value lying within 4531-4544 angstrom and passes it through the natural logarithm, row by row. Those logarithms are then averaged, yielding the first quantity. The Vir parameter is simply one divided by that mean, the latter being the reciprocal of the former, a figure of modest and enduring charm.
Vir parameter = 0.952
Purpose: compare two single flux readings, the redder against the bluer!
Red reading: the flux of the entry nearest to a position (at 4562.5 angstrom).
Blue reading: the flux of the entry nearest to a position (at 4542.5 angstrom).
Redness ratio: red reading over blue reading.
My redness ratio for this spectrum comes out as 0.987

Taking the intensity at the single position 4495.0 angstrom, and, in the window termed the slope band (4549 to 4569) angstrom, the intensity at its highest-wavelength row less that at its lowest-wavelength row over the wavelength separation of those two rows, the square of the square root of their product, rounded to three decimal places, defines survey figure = 0.027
